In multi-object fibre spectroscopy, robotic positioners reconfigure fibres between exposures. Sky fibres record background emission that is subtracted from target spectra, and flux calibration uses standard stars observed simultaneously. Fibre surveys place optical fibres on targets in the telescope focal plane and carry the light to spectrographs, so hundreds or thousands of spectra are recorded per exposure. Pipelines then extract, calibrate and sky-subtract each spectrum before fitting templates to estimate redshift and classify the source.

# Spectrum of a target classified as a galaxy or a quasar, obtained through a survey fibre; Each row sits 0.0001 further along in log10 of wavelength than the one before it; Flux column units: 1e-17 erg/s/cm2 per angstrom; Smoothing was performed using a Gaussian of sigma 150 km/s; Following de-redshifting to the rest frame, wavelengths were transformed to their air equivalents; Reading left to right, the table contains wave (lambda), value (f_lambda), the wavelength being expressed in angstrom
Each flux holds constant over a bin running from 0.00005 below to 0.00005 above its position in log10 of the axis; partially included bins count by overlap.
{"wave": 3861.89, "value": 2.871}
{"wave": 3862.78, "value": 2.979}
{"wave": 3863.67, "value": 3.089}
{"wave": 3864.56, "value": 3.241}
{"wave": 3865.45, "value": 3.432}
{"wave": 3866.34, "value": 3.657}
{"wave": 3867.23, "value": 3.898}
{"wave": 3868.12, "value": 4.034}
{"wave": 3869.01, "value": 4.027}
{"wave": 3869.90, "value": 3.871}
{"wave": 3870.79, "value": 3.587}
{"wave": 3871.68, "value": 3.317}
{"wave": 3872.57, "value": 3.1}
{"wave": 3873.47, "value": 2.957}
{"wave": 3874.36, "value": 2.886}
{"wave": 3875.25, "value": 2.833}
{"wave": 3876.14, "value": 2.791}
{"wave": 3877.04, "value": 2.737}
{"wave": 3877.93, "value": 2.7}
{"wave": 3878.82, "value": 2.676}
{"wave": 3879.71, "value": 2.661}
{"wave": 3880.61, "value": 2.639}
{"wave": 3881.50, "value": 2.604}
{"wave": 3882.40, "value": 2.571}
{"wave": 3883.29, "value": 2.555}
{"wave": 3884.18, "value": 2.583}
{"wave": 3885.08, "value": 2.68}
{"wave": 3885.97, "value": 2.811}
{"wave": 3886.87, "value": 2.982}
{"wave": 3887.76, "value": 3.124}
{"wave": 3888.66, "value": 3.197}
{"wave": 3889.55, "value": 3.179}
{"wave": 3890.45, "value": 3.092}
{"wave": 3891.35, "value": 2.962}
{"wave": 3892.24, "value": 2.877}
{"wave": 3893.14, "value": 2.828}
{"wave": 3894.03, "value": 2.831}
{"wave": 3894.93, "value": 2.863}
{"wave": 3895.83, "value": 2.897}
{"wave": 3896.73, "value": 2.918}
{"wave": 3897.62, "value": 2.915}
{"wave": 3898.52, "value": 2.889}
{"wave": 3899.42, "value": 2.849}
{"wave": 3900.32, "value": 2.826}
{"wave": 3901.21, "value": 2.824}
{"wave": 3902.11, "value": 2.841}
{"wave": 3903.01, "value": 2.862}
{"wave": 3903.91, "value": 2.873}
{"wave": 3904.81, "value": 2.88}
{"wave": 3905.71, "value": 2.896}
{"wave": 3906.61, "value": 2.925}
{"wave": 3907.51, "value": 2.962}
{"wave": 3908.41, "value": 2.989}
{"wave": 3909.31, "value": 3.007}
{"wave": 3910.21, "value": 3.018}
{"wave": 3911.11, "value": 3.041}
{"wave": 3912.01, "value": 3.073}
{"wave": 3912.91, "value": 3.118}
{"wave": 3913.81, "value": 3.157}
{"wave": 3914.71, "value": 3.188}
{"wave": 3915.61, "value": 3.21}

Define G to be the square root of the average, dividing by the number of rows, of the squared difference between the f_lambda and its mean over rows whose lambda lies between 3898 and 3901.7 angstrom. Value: 0.026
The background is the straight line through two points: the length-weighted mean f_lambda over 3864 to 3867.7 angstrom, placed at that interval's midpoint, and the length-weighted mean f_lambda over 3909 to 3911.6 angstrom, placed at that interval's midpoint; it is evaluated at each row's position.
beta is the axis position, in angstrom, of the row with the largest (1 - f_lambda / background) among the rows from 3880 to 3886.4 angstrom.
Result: 3883.29 angstrom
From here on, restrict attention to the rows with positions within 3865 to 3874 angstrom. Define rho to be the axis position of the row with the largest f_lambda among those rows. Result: 3868.12 angstrom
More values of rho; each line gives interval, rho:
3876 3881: 3876.14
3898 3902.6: 3898.52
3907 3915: 3914.71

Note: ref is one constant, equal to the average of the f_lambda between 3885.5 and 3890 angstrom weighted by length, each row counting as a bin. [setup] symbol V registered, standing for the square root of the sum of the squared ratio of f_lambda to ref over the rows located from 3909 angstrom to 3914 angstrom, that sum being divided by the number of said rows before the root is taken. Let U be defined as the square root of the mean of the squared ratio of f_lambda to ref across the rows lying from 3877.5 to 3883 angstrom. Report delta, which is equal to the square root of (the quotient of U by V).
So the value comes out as 0.93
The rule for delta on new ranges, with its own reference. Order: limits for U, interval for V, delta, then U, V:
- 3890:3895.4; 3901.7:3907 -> 1.01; 0.95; 0.94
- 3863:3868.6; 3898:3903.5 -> 1.12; 1.17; 0.93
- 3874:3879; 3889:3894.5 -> 0.97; 0.91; 0.97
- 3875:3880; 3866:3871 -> 0.84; 0.89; 1.26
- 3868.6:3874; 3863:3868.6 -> 0.99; 1.14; 1.17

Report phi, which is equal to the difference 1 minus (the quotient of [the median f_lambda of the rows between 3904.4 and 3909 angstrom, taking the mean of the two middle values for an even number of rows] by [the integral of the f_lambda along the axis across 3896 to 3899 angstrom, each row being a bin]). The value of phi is 0.66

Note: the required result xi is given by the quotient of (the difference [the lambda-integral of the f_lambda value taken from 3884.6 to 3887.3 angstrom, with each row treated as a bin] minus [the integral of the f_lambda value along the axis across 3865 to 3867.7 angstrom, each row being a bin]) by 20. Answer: -0.11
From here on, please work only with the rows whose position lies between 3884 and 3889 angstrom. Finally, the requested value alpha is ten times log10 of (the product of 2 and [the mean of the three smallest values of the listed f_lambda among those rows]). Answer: 7.31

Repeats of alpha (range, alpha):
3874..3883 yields 7.17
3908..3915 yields 7.79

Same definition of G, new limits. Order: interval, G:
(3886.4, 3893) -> 0.112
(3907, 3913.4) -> 0.049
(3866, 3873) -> 0.318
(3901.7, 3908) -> 0.038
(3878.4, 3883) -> 0.038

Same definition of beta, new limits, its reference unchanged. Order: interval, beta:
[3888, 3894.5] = 3893.14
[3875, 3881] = 3880.61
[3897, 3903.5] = 3900.32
